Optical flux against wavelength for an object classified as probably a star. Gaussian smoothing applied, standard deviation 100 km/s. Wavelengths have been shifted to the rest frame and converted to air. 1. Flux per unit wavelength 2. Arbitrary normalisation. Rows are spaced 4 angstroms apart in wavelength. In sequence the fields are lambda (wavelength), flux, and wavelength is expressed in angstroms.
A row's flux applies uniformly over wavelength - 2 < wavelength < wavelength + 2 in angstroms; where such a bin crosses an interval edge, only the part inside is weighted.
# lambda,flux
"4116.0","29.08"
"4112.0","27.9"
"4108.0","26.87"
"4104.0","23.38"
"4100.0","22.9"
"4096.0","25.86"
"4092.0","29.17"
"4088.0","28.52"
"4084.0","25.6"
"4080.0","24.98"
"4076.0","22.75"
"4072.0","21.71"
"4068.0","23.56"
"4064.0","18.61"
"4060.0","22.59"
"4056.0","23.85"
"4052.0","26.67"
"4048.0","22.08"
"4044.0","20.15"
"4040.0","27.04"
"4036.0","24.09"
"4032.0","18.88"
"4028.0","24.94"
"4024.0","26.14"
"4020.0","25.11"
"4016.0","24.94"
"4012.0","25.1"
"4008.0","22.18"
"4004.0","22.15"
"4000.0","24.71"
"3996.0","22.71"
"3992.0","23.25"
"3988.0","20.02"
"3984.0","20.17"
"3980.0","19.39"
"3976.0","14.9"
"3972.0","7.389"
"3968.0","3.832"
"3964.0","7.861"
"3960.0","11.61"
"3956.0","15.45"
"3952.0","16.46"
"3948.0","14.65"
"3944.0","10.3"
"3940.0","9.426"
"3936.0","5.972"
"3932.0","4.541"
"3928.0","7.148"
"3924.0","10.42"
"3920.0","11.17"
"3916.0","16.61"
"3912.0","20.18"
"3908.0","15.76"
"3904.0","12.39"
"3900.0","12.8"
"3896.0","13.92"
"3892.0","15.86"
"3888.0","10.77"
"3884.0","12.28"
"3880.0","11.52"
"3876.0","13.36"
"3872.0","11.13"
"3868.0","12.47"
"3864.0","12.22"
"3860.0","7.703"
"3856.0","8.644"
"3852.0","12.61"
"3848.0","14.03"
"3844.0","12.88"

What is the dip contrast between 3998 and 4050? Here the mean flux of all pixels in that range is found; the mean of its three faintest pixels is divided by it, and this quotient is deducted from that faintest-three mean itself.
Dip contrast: 20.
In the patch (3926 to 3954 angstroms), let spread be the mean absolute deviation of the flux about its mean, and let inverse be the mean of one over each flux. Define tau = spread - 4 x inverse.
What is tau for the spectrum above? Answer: 3.0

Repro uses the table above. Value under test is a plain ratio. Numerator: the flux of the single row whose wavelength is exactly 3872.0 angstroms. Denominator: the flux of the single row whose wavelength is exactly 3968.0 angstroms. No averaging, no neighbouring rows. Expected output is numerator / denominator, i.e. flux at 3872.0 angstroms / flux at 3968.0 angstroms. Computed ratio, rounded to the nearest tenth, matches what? 2.9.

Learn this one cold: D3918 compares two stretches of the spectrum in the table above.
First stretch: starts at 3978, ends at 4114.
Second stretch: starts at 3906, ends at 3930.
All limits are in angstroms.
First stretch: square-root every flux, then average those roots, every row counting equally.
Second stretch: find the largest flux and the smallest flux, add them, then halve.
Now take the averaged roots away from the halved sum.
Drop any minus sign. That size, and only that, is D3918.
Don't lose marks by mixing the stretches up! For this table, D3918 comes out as 8.8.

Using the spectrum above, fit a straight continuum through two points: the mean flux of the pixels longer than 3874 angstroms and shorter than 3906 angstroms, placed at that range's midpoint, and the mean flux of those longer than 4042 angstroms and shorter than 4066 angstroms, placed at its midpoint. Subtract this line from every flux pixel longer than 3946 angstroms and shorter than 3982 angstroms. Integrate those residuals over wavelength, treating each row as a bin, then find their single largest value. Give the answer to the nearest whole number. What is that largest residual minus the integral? 172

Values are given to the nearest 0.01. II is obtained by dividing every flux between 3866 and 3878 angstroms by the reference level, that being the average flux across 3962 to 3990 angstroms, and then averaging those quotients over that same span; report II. 0.92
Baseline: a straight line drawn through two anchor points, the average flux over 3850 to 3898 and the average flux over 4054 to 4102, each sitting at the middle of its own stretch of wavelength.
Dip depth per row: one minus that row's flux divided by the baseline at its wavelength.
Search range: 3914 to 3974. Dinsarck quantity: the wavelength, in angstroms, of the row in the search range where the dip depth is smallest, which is 3916.0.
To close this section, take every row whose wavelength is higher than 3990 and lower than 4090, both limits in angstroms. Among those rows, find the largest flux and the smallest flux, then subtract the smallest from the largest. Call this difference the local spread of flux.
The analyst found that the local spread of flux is 9.9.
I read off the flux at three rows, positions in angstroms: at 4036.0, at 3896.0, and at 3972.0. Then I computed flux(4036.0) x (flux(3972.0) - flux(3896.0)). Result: -157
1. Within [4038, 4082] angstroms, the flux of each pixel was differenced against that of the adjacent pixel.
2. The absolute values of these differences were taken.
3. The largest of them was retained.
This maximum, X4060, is 6.9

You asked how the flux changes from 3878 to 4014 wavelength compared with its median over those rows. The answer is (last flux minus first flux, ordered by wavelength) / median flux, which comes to 0.95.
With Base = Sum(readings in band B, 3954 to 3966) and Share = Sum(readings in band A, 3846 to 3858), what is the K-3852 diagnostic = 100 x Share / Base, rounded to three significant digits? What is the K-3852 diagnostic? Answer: 101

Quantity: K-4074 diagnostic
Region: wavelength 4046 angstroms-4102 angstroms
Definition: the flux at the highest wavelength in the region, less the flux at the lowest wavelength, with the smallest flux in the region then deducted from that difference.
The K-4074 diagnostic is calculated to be -18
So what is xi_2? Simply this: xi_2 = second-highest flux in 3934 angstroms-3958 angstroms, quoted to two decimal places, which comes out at 15.45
